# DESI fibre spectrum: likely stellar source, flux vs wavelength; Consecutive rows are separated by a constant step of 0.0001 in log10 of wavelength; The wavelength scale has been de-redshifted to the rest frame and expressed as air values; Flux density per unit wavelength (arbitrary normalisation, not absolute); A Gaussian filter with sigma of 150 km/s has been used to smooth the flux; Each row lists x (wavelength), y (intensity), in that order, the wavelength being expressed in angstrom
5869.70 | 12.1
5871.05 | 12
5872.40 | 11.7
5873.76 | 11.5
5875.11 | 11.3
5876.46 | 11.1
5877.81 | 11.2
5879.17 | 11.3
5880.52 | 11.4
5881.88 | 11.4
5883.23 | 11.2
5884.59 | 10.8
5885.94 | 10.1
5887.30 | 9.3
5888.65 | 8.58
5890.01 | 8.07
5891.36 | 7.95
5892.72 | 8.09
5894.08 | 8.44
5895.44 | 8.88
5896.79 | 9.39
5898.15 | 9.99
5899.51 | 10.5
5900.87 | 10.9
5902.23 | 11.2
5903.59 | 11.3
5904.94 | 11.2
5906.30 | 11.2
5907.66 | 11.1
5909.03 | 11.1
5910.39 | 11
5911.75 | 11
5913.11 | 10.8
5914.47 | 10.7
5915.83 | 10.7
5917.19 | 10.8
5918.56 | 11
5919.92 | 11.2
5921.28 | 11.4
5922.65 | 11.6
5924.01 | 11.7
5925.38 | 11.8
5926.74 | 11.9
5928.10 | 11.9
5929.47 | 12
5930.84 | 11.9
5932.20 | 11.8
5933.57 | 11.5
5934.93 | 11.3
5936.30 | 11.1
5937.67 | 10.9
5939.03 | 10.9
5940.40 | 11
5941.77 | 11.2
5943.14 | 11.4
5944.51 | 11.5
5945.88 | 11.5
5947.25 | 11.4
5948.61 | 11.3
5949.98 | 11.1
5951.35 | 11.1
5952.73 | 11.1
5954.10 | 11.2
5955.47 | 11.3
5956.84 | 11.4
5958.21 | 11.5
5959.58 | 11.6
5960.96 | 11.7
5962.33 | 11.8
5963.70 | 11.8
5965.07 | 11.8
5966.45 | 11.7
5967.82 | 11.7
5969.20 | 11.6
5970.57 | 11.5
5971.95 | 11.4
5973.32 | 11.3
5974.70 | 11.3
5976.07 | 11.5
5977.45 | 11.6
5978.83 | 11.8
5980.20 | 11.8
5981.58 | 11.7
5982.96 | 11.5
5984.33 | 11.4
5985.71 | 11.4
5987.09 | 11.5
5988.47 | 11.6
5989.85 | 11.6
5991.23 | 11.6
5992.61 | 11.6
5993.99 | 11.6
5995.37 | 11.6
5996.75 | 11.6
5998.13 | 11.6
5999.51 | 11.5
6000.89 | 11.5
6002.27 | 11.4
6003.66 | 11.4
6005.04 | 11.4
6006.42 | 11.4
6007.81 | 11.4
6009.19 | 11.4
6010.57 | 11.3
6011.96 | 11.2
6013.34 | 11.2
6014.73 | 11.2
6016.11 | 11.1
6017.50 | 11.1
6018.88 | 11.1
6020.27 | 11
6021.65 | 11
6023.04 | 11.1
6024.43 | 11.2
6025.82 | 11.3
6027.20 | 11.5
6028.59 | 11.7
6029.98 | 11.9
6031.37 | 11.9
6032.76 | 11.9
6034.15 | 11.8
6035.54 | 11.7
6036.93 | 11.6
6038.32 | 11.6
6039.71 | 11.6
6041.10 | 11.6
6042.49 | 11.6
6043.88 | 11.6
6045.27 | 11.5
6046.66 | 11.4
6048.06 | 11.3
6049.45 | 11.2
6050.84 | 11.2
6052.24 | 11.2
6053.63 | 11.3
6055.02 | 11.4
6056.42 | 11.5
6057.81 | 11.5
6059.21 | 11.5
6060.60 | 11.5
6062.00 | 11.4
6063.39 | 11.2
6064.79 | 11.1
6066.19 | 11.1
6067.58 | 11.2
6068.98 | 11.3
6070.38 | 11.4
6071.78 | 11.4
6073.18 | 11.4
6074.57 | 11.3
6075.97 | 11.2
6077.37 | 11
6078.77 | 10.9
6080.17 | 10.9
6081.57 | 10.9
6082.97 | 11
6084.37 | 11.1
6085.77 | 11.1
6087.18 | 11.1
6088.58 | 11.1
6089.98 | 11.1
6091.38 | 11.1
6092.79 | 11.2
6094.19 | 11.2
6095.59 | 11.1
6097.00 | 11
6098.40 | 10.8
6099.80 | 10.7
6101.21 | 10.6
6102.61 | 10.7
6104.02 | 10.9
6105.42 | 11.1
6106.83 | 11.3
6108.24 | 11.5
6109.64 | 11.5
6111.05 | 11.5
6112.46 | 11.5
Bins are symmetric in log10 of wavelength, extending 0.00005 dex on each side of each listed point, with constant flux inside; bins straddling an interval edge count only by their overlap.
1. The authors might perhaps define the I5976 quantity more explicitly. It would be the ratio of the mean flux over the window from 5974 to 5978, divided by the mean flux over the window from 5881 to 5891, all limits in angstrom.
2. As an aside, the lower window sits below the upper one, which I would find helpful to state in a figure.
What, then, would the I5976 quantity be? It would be 1.16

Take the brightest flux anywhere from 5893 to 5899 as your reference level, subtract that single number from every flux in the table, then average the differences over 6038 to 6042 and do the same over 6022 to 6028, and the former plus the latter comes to 2.89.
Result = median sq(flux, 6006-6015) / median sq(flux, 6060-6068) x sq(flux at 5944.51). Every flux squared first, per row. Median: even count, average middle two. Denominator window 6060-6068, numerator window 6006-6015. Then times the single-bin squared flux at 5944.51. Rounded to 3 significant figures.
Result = 135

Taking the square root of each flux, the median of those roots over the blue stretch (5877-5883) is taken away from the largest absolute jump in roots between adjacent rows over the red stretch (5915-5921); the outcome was -3.34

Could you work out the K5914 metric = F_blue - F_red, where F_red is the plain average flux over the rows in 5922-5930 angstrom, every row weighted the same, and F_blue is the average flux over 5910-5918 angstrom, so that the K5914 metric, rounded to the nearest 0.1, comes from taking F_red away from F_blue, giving -1.0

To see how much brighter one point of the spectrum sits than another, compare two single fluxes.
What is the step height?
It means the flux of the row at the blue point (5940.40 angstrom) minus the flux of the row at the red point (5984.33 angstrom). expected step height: -0.4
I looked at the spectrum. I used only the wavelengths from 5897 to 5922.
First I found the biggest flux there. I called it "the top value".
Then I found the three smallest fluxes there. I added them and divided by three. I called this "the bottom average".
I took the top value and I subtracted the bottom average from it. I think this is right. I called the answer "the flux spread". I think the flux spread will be 1.00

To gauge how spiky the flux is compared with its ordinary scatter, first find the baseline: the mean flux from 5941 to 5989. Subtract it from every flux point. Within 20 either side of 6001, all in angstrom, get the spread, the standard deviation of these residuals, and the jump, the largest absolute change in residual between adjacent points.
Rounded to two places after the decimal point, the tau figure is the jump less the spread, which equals 0.01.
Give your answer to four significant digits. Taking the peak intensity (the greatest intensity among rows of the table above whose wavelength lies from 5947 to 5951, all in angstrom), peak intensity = 11.40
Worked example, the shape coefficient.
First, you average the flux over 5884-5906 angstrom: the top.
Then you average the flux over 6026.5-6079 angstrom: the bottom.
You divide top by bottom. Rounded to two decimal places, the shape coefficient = 0.85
